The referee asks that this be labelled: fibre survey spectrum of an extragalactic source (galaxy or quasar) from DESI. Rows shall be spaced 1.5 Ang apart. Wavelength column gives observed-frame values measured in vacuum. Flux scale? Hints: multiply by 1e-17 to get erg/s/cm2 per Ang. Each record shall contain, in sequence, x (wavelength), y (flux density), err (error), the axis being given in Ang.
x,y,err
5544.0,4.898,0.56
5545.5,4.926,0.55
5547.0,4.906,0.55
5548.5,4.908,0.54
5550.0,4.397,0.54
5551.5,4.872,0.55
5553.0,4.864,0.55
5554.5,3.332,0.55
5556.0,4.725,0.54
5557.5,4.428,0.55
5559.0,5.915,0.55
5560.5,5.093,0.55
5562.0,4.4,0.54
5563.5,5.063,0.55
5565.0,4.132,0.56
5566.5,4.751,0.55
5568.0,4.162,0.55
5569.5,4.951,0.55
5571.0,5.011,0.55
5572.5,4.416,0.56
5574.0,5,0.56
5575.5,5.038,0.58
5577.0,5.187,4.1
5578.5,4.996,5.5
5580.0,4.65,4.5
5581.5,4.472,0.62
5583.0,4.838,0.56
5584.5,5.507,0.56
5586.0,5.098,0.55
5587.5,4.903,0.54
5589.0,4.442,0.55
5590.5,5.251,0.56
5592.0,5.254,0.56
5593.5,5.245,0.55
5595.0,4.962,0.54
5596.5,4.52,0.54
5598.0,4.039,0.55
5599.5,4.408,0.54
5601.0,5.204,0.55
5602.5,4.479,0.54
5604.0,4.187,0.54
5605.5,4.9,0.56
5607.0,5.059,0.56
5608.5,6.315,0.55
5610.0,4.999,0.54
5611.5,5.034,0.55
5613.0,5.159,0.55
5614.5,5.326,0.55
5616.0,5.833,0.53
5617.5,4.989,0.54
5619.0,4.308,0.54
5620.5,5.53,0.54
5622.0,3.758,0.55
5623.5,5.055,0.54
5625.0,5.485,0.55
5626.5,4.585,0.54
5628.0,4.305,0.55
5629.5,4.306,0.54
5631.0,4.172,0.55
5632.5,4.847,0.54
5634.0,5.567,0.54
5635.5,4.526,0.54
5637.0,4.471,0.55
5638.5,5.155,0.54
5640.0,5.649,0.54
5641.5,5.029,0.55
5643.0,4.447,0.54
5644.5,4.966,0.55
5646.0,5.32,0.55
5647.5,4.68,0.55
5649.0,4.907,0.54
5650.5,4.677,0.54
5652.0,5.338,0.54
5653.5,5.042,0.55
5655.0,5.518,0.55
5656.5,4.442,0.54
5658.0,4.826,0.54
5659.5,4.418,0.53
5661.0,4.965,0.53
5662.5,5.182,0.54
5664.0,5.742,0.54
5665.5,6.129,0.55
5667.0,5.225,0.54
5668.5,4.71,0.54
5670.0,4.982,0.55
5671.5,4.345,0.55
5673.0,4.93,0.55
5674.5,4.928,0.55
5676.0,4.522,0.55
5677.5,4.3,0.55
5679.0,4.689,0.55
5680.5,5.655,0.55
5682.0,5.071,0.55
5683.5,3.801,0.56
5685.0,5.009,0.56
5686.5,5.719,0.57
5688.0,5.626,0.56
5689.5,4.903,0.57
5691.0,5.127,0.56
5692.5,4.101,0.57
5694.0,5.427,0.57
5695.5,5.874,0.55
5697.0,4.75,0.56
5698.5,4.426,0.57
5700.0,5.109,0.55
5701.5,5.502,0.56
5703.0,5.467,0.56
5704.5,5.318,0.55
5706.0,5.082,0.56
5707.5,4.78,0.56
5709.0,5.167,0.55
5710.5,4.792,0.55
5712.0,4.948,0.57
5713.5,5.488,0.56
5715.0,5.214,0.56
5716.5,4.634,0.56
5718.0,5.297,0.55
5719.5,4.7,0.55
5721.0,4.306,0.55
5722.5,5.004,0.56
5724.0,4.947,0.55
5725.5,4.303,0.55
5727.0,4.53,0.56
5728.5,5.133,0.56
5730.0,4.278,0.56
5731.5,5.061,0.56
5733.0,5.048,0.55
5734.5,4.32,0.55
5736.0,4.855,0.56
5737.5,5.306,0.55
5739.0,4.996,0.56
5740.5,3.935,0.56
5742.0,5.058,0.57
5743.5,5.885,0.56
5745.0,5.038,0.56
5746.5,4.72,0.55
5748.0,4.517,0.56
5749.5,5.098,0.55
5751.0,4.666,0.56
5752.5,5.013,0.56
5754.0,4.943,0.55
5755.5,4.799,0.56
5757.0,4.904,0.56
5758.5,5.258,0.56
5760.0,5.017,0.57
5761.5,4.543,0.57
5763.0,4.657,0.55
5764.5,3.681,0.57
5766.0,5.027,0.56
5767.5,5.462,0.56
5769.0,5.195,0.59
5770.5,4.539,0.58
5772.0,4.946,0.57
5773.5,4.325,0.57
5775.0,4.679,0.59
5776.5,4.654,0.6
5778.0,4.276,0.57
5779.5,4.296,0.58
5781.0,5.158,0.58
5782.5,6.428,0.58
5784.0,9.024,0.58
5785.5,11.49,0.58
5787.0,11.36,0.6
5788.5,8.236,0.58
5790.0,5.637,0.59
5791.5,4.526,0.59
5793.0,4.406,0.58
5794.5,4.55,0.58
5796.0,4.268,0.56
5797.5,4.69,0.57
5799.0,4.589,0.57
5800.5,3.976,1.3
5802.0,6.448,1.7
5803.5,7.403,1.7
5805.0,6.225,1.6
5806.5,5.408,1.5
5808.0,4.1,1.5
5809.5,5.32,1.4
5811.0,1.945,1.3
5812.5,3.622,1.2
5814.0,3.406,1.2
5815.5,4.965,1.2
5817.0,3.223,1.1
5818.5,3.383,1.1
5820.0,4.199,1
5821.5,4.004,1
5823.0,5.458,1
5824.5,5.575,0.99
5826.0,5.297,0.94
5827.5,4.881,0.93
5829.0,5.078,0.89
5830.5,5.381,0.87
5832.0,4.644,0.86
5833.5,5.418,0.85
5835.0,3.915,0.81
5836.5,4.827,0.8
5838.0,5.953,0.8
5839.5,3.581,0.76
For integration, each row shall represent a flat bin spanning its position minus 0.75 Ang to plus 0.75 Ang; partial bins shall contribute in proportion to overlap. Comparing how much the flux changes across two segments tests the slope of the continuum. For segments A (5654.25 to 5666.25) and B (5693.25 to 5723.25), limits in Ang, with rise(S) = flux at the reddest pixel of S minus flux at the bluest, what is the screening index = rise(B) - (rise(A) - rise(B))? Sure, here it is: -1.5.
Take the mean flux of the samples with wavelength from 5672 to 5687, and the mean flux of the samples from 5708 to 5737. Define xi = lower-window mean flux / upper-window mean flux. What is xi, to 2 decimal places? 1.00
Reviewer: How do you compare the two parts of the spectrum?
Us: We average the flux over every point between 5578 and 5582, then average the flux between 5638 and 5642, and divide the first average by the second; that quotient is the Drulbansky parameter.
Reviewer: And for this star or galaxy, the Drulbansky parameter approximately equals 0.89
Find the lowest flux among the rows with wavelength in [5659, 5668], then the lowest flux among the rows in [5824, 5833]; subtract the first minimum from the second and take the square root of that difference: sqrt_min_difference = 0.48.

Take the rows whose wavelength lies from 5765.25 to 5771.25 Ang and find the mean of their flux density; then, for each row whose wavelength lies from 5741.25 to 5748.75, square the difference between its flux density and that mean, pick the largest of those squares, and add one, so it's 1.69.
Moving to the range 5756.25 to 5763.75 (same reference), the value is 1.26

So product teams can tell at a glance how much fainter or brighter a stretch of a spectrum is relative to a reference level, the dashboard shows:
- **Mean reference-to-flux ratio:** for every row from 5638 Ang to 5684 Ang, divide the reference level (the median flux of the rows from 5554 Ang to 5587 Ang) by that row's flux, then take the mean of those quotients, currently 1.00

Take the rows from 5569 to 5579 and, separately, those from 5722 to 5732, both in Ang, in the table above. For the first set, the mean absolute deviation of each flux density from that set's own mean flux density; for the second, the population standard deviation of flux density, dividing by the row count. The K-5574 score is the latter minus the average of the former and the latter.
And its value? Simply 0.10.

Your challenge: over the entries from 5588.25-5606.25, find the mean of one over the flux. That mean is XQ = 0.213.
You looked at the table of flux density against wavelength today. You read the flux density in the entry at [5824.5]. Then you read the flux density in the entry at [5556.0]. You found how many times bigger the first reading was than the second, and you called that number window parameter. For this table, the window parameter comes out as 1.2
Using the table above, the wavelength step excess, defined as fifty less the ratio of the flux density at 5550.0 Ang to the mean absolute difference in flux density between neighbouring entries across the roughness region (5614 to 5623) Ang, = 45.6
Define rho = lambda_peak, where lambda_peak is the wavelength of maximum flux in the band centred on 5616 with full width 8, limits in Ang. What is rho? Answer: 5616.0 Ang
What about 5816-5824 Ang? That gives 5823.0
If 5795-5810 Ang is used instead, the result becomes 5803.5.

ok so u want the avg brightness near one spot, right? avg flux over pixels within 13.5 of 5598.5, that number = 4.91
